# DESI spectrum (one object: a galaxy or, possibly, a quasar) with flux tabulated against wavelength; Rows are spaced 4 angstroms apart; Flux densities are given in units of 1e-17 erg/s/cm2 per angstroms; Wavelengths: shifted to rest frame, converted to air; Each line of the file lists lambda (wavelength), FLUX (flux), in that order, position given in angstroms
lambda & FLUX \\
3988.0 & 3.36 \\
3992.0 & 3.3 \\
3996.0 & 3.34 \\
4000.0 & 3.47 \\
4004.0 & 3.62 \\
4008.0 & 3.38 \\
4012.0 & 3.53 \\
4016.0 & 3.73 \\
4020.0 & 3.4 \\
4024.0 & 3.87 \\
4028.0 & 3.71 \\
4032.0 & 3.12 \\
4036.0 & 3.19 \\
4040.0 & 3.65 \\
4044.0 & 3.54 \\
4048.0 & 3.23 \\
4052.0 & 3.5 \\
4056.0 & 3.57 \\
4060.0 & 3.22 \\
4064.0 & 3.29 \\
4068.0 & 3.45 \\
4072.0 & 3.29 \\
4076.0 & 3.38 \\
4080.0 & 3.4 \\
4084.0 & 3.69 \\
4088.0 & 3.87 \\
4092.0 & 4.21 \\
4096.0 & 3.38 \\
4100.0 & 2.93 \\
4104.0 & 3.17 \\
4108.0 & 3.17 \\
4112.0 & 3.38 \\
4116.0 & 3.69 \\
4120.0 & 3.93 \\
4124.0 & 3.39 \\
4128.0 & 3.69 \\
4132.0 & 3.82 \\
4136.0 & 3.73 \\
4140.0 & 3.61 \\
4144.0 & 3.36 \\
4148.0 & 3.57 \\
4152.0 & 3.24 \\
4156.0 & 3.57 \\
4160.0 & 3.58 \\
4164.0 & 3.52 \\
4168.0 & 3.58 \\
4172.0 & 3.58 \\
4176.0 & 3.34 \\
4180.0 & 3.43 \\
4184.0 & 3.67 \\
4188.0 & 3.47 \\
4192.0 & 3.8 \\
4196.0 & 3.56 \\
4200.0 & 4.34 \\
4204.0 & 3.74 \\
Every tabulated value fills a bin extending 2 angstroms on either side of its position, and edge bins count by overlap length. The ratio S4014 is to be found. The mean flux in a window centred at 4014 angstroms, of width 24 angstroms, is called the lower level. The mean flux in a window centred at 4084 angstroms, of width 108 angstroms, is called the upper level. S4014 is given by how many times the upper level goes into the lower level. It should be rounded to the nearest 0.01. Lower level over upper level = 1.03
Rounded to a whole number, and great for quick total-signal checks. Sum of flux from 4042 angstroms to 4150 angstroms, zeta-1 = 94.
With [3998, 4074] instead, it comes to 66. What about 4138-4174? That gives 32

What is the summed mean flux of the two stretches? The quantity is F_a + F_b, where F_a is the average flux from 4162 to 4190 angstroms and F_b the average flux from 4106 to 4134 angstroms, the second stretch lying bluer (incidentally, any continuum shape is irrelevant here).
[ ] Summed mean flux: 7.09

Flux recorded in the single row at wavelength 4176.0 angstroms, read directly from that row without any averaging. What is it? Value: 3.34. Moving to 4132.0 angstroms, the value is 3.82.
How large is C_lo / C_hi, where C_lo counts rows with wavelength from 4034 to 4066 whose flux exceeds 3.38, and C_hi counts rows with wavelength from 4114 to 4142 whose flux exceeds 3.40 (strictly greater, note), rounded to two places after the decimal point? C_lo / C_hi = 0.67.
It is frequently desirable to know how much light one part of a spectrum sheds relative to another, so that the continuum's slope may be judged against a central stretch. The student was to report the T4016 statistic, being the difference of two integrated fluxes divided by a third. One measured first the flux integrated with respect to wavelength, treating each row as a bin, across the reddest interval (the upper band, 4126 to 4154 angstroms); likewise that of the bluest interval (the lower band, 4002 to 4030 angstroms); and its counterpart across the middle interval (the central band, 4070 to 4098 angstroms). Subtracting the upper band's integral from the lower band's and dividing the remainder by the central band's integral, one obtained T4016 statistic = 0.01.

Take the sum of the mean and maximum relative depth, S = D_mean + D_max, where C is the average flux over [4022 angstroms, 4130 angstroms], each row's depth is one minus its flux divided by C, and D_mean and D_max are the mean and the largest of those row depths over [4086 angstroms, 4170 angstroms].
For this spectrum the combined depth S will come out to 0.139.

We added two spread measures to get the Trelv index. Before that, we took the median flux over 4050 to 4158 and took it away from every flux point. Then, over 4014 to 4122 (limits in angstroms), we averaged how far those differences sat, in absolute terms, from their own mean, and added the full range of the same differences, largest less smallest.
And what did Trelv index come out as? 1.5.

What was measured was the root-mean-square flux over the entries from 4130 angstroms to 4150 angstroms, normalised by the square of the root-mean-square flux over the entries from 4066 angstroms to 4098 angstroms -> 0.280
